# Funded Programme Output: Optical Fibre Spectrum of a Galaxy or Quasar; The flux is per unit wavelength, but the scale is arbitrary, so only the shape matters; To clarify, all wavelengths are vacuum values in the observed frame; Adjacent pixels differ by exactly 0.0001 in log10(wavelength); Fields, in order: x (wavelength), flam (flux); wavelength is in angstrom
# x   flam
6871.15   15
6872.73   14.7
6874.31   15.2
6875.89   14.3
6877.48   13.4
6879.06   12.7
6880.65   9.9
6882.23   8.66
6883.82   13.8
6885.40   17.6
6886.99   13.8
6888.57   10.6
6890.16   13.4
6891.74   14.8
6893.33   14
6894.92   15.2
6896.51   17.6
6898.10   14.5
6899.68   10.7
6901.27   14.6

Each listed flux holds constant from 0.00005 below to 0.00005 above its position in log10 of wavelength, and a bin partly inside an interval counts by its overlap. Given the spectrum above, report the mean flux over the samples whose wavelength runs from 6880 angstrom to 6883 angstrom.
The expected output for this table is 9.3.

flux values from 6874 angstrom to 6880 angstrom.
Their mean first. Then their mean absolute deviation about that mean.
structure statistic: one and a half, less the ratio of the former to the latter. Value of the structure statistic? -15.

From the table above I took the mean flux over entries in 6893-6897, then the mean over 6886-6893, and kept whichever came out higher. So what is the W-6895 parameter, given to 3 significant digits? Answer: 15.6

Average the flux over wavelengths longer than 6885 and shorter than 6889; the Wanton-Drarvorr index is 14.0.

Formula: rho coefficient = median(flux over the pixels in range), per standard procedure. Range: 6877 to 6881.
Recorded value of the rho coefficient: 12.7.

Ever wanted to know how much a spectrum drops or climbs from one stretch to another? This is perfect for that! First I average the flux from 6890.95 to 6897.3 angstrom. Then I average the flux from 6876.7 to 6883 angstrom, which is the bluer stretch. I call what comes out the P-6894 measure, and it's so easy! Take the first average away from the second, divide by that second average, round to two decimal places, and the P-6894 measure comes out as -0.38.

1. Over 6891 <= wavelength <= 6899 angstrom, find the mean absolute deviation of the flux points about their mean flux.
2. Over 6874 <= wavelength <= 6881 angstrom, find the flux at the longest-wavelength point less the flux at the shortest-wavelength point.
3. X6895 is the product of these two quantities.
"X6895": -5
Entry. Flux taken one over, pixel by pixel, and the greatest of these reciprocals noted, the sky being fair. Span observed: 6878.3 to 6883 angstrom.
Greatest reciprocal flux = 0.115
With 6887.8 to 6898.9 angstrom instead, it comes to 0.094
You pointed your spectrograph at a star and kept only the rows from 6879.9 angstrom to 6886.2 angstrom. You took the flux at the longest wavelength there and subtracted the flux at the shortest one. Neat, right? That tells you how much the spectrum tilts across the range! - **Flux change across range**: 8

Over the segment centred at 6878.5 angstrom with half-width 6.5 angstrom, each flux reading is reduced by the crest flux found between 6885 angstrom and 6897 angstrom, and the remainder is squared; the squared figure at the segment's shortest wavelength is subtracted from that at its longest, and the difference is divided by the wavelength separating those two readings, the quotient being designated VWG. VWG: 0.5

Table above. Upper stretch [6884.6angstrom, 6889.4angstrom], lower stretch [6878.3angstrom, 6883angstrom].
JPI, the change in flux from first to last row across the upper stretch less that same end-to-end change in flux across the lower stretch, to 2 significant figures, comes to -3.0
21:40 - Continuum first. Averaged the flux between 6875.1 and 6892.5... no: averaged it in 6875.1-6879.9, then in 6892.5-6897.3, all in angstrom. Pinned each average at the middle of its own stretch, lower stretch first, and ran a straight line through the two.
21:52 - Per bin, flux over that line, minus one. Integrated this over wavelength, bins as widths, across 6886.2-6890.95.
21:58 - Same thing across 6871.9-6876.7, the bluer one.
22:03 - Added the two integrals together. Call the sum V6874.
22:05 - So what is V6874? -0.1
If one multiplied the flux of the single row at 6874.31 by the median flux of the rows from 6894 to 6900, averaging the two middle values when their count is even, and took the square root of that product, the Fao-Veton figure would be 15.0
